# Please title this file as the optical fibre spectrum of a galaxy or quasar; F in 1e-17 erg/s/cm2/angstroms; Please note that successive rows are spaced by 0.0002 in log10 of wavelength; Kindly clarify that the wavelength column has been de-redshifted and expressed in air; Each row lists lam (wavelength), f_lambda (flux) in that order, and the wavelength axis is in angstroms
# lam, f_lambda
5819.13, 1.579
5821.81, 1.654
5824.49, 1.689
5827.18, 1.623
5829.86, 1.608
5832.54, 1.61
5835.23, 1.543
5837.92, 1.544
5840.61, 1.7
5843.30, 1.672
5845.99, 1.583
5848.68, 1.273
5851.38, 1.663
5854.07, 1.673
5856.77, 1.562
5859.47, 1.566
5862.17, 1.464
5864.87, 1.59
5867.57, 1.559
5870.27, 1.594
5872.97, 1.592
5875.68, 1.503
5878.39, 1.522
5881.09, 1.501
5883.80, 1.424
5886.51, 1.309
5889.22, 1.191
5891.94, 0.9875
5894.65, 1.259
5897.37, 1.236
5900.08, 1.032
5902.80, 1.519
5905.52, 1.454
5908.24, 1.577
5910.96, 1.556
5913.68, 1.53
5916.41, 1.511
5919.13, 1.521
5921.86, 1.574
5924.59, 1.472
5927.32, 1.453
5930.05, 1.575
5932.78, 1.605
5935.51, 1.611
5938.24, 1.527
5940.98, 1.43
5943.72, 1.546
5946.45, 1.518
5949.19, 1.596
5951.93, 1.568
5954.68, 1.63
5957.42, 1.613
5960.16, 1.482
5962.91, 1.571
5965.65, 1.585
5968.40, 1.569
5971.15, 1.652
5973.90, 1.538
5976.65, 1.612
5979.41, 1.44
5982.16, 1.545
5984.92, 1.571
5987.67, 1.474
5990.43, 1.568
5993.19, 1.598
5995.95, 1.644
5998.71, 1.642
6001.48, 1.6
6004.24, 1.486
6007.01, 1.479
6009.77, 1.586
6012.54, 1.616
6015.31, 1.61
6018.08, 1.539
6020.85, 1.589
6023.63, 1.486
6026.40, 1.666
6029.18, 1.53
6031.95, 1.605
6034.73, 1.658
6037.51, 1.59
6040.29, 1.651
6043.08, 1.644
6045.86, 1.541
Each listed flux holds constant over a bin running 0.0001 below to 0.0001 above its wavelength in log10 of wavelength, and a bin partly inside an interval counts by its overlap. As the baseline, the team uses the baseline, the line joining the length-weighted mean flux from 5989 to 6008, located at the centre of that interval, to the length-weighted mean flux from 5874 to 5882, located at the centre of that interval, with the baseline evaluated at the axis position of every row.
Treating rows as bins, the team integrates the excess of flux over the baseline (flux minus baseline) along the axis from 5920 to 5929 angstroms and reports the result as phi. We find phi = -0.3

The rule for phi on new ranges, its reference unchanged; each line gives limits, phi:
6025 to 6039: 0.2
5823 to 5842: 2.4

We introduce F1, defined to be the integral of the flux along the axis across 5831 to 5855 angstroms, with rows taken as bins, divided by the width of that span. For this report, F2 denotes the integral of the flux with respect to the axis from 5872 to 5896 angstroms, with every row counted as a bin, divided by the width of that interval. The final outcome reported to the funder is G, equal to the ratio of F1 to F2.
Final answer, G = 1.16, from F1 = 1.58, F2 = 1.36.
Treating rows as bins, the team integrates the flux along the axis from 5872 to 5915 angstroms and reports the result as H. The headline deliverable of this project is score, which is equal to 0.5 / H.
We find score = 0.0084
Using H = 60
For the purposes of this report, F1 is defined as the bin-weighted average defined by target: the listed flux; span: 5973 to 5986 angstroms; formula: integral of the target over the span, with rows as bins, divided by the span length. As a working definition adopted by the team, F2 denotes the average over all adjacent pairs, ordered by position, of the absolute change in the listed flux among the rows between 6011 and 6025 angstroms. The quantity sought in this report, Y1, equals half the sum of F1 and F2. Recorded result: 0.799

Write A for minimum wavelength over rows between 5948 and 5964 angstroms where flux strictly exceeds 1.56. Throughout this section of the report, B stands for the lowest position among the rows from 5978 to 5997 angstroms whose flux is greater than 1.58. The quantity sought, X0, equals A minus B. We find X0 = -44.0 angstroms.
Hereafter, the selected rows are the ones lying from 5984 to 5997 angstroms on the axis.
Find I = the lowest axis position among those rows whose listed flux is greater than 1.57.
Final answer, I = 5984.92 angstroms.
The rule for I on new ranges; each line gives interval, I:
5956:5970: 5957.42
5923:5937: 5930.05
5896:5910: 5908.24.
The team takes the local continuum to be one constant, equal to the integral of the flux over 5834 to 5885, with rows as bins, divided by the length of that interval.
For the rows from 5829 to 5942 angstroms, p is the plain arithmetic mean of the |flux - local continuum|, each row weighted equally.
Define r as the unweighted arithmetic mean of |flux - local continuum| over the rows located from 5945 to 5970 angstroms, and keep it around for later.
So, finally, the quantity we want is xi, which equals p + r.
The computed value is 0.15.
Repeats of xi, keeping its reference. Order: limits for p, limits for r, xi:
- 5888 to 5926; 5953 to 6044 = 0.23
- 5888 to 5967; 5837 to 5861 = 0.20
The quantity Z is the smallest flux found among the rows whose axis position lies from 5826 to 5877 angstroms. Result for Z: 1.273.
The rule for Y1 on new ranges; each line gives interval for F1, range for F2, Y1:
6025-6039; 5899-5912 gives 0.892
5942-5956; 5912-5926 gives 0.807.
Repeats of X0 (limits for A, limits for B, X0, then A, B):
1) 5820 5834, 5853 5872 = -32.3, 5821.81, 5854.07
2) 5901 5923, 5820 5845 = 86.4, 5908.24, 5821.81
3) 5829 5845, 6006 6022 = -179.9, 5829.86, 6009.77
